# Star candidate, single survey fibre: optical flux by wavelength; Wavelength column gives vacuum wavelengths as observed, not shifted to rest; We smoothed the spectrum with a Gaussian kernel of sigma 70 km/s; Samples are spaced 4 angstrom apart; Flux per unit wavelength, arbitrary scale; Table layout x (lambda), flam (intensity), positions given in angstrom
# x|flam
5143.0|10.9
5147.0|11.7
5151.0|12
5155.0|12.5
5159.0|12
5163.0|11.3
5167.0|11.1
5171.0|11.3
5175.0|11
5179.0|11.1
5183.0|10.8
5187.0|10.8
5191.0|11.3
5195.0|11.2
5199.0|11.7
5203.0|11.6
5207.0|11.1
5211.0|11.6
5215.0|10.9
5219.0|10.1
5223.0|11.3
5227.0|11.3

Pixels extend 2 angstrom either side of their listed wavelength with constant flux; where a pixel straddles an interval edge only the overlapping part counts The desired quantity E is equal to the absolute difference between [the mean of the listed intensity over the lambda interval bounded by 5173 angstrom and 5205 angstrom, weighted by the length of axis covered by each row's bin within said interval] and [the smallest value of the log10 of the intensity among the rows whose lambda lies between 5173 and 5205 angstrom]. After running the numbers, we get 10.2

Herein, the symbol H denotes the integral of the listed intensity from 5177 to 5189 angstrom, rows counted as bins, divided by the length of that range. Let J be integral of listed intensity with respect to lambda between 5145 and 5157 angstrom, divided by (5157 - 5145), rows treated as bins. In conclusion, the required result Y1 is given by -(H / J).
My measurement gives -0.90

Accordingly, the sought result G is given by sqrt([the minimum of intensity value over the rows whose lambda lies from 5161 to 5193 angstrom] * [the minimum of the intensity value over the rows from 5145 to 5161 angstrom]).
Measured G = 11.2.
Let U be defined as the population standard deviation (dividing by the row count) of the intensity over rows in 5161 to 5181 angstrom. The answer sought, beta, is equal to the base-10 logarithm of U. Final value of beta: -0.9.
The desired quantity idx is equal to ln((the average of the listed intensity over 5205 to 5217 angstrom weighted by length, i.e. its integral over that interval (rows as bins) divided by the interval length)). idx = 2.42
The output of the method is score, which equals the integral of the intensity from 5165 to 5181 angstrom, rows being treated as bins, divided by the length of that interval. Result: 11.1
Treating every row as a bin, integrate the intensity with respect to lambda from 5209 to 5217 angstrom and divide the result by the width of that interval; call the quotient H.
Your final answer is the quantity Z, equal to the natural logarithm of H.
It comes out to 2.42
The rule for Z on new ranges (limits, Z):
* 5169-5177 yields 2.41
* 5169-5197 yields 2.40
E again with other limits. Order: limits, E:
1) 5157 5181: 10.3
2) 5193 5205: 10.5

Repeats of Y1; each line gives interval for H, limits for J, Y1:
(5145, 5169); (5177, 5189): -1.08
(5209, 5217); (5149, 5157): -0.92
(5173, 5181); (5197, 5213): -0.96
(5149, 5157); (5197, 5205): -1.05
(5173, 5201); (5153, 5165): -0.93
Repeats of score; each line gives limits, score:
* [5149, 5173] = 11.7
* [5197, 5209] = 11.5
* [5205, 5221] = 10.9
